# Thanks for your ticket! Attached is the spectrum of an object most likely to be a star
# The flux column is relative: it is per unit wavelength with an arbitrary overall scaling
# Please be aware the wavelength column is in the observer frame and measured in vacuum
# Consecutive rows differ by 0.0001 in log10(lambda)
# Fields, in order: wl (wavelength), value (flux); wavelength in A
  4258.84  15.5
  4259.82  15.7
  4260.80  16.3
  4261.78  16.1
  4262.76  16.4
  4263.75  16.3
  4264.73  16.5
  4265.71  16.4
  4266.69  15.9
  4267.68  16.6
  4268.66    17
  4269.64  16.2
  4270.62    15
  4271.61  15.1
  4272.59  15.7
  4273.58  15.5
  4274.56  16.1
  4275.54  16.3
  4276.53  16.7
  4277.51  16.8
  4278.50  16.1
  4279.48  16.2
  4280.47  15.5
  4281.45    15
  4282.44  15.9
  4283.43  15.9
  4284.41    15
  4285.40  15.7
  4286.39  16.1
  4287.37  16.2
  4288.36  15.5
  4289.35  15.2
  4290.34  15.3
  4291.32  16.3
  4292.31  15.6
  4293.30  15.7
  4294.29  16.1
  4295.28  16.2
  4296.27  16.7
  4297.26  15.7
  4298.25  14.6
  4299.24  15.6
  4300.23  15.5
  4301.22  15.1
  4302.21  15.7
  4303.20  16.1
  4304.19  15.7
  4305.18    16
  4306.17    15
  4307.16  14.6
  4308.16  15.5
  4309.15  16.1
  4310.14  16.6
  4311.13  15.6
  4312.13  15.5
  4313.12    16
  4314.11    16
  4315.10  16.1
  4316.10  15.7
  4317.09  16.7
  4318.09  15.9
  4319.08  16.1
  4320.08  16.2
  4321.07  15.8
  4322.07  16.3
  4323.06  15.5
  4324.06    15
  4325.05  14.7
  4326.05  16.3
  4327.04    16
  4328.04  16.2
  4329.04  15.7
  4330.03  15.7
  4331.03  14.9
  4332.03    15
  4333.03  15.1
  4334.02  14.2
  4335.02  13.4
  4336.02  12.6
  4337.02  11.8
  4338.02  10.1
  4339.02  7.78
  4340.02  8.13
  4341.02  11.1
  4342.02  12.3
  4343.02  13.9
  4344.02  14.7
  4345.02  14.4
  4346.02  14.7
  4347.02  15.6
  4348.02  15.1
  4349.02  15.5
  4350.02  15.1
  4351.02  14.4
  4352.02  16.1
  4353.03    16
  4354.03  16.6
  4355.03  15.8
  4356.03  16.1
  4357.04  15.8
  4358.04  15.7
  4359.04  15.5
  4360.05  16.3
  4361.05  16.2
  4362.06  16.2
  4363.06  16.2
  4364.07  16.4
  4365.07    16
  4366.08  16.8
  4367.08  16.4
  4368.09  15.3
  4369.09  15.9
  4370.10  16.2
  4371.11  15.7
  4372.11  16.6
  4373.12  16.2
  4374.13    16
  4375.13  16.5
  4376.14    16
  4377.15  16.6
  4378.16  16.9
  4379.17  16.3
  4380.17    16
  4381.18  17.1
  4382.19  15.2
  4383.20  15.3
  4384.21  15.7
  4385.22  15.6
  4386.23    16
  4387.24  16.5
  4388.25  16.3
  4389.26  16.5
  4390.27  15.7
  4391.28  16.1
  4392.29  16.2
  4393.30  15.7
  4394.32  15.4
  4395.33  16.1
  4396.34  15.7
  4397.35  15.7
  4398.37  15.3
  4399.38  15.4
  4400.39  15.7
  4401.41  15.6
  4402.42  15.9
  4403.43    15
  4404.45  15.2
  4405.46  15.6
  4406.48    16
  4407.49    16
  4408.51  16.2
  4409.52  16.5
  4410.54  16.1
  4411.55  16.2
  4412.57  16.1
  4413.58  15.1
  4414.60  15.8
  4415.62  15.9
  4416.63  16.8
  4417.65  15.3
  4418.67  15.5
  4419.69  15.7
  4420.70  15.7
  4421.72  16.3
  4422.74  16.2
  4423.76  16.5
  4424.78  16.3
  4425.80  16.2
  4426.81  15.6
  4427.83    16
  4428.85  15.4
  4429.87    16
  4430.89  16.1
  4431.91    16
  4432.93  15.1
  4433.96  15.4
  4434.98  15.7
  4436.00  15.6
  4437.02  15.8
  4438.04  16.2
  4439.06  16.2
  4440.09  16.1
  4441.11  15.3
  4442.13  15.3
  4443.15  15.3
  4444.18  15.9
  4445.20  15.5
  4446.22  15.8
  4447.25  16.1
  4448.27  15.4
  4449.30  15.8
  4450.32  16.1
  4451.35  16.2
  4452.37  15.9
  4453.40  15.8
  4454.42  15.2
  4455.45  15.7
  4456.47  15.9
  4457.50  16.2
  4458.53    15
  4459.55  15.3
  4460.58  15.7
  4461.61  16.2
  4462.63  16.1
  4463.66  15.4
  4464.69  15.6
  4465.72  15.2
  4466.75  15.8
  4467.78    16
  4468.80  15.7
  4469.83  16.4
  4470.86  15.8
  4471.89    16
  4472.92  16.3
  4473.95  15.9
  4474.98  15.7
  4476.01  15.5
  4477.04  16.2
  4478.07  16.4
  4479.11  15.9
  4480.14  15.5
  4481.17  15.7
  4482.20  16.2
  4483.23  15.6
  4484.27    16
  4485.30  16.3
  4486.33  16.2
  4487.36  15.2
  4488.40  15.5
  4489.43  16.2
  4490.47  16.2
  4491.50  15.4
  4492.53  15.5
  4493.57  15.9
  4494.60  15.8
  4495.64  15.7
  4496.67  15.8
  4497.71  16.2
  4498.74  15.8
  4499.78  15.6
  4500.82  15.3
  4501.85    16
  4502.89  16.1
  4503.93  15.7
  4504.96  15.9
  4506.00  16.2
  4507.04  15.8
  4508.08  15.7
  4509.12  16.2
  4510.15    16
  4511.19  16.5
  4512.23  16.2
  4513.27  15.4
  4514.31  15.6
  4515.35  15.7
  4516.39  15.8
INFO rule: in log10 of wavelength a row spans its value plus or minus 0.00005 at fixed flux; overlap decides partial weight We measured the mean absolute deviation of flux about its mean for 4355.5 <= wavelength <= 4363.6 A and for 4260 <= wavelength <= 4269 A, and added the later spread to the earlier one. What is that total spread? 0.46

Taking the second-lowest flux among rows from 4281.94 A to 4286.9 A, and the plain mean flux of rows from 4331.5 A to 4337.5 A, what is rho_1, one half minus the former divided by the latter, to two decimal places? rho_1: -0.65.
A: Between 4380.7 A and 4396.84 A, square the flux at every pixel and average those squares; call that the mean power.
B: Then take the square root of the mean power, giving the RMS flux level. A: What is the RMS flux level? 16.0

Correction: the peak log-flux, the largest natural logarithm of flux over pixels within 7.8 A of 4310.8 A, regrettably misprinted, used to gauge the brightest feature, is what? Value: 2.82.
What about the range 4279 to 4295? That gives 2.79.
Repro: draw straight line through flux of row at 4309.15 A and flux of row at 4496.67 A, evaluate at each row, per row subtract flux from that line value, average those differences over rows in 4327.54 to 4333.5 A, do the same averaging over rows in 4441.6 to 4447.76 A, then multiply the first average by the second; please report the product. 0.15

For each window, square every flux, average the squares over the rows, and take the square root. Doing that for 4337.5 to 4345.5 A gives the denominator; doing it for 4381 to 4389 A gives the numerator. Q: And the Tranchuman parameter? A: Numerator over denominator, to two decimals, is 1.35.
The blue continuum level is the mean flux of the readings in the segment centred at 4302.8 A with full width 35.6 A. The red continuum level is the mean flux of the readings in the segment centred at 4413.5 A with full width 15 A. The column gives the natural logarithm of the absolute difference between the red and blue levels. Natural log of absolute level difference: -1.9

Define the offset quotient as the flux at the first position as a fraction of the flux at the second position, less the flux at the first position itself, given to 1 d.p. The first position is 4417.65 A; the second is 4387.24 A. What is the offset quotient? -14.4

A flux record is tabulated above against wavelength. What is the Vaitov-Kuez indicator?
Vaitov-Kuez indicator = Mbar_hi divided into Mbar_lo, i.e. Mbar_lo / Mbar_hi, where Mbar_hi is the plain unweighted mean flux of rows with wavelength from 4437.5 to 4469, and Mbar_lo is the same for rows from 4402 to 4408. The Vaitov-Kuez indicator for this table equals 0.99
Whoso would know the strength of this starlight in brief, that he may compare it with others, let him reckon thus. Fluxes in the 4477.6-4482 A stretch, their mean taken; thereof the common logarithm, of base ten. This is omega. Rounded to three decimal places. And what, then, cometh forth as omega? 1.201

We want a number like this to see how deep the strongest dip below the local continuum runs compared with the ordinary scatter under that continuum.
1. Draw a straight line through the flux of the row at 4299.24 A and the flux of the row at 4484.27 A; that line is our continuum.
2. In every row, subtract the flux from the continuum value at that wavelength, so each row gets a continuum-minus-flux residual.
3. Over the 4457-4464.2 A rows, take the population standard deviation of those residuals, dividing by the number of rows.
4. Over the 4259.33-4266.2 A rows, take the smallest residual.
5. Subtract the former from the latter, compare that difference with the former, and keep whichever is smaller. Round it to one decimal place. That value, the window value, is -1.4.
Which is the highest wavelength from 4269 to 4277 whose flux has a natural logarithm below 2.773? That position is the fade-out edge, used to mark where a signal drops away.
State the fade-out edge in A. 4273.58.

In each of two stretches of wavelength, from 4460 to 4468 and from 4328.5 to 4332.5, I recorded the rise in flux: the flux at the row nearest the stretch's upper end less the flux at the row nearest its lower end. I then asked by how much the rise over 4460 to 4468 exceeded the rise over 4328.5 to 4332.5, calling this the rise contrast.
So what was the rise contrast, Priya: 1.0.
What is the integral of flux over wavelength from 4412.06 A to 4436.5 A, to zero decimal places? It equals 387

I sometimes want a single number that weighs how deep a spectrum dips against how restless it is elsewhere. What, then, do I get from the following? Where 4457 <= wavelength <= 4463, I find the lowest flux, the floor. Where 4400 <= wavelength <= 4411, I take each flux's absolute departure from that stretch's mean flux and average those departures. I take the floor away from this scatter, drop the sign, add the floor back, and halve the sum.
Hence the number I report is 14.8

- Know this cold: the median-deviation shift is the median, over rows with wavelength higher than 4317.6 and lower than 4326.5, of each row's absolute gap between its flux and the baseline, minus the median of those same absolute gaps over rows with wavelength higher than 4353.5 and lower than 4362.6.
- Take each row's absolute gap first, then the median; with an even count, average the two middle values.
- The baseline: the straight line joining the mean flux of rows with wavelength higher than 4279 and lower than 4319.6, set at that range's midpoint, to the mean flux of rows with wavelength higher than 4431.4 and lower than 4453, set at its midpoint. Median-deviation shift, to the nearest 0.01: 0.10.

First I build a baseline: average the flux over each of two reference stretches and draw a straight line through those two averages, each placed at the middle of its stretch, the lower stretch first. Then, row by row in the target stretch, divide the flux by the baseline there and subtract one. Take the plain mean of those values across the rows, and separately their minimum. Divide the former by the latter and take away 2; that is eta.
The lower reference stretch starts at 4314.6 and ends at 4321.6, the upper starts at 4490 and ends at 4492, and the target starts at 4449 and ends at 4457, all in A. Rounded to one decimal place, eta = -1.9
